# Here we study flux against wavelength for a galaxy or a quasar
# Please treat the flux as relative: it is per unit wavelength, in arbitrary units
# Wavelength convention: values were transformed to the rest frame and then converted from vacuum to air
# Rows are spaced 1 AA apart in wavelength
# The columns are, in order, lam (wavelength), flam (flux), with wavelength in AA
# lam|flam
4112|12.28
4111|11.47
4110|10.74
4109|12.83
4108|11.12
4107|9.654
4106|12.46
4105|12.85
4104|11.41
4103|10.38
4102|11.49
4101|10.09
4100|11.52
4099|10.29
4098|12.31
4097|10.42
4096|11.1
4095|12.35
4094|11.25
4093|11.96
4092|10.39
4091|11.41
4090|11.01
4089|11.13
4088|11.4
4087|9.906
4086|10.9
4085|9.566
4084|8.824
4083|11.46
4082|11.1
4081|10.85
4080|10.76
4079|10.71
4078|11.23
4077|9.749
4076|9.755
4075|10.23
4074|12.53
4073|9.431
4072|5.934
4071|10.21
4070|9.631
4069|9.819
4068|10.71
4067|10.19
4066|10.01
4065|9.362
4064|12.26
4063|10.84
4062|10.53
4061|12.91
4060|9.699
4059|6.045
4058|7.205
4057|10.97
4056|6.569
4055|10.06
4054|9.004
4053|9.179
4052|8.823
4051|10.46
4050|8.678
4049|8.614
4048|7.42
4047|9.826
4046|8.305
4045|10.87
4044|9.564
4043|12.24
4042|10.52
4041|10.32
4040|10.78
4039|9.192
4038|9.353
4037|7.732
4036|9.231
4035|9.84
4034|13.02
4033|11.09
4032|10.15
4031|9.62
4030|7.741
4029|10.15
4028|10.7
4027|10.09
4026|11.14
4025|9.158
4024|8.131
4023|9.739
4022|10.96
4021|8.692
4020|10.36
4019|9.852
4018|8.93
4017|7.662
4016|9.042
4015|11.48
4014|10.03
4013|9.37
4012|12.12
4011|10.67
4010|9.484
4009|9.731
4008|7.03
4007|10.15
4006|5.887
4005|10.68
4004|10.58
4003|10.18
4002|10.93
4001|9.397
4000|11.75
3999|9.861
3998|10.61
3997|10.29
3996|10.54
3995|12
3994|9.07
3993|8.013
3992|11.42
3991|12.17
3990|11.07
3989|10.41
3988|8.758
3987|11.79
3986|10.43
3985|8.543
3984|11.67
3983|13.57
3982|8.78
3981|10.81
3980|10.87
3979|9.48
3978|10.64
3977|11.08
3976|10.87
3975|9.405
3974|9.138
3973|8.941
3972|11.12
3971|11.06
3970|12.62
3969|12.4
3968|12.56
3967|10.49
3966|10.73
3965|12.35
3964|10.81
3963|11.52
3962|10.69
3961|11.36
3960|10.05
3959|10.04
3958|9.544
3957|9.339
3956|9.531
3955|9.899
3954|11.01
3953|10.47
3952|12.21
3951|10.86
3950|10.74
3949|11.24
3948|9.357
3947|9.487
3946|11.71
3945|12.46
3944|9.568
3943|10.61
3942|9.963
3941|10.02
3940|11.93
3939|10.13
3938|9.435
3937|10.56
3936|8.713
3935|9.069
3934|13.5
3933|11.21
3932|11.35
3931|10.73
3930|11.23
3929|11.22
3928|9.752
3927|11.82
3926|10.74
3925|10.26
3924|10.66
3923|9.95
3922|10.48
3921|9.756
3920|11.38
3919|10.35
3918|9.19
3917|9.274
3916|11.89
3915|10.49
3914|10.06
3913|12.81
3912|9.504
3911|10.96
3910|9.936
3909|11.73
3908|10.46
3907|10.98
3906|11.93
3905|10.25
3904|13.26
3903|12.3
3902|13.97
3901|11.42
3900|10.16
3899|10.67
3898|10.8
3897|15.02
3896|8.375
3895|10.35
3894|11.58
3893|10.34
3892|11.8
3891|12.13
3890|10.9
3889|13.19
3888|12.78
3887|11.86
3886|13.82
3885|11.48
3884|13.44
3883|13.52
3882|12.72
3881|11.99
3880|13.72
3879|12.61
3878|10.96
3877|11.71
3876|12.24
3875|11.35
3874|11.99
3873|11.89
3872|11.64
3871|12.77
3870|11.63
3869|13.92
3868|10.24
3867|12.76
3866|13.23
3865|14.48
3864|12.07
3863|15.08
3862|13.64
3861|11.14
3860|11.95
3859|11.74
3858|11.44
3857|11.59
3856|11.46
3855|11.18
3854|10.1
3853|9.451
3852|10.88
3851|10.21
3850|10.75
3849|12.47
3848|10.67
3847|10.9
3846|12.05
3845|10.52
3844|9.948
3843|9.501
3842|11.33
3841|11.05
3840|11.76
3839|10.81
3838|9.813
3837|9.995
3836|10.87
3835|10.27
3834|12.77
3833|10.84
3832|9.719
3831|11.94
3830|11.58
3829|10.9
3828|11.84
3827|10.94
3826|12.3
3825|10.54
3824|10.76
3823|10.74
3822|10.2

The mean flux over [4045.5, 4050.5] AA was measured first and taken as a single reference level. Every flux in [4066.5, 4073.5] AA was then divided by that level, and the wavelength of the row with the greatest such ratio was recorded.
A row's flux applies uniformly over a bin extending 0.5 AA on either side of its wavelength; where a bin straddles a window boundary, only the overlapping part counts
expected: 4068 AA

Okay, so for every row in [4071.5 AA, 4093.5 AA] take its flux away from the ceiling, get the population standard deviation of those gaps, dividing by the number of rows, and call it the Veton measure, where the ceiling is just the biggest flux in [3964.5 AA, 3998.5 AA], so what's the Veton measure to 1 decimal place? 1.3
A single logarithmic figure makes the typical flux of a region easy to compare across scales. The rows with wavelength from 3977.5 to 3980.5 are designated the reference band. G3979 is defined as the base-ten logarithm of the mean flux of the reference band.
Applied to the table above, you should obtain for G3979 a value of 1.01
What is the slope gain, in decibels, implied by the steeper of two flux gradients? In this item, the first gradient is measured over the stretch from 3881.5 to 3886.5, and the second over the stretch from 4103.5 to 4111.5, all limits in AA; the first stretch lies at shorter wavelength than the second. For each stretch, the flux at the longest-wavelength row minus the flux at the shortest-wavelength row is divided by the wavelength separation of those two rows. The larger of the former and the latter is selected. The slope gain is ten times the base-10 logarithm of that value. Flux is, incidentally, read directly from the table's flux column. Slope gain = -6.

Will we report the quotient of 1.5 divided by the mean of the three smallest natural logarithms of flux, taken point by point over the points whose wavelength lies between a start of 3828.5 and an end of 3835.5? 0.644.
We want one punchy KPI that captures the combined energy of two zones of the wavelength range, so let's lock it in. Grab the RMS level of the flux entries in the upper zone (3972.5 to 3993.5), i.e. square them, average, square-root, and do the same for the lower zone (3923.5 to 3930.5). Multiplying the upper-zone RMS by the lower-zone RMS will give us 113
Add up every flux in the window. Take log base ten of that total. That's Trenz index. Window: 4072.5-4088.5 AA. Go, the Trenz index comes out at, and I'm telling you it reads 2.226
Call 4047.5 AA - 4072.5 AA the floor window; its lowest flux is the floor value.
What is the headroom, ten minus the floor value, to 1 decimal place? 4.1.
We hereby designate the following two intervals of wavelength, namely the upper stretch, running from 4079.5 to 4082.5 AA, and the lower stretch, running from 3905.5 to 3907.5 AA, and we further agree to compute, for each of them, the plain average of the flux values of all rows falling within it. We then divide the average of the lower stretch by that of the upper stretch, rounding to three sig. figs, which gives 1.05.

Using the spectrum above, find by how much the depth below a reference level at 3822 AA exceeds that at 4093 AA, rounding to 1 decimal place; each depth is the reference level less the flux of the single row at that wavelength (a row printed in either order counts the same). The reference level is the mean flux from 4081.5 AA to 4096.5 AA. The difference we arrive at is 1.8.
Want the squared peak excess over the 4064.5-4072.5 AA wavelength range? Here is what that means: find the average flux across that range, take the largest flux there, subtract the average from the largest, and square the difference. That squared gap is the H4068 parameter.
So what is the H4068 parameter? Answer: 2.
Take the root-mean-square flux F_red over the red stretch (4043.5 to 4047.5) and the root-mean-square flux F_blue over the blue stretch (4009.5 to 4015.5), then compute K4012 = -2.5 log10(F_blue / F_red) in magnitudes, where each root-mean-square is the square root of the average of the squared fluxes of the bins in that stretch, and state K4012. -0.10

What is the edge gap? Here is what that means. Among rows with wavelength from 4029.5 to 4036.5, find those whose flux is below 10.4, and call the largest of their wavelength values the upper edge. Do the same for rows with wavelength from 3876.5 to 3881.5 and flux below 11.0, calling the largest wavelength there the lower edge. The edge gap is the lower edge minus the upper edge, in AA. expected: -158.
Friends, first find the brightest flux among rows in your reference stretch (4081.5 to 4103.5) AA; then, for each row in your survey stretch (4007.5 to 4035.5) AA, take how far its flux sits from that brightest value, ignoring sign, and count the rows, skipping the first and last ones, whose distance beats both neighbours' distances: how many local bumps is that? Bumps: 7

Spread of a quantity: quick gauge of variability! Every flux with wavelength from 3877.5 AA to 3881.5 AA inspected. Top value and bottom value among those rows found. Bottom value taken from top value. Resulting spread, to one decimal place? 2.8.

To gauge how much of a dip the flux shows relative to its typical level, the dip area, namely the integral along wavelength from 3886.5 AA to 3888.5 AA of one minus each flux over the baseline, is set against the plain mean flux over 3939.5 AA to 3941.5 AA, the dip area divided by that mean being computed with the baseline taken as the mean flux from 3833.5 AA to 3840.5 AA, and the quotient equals -0.024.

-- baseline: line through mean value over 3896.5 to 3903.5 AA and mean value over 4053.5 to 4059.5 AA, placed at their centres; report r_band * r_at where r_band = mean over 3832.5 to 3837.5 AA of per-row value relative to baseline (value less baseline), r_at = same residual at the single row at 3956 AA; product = 3.1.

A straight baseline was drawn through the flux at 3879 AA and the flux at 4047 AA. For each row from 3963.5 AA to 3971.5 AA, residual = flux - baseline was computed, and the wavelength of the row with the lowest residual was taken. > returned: 3967 AA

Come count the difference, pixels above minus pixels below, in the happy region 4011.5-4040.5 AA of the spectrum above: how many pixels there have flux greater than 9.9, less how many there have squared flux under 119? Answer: -10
